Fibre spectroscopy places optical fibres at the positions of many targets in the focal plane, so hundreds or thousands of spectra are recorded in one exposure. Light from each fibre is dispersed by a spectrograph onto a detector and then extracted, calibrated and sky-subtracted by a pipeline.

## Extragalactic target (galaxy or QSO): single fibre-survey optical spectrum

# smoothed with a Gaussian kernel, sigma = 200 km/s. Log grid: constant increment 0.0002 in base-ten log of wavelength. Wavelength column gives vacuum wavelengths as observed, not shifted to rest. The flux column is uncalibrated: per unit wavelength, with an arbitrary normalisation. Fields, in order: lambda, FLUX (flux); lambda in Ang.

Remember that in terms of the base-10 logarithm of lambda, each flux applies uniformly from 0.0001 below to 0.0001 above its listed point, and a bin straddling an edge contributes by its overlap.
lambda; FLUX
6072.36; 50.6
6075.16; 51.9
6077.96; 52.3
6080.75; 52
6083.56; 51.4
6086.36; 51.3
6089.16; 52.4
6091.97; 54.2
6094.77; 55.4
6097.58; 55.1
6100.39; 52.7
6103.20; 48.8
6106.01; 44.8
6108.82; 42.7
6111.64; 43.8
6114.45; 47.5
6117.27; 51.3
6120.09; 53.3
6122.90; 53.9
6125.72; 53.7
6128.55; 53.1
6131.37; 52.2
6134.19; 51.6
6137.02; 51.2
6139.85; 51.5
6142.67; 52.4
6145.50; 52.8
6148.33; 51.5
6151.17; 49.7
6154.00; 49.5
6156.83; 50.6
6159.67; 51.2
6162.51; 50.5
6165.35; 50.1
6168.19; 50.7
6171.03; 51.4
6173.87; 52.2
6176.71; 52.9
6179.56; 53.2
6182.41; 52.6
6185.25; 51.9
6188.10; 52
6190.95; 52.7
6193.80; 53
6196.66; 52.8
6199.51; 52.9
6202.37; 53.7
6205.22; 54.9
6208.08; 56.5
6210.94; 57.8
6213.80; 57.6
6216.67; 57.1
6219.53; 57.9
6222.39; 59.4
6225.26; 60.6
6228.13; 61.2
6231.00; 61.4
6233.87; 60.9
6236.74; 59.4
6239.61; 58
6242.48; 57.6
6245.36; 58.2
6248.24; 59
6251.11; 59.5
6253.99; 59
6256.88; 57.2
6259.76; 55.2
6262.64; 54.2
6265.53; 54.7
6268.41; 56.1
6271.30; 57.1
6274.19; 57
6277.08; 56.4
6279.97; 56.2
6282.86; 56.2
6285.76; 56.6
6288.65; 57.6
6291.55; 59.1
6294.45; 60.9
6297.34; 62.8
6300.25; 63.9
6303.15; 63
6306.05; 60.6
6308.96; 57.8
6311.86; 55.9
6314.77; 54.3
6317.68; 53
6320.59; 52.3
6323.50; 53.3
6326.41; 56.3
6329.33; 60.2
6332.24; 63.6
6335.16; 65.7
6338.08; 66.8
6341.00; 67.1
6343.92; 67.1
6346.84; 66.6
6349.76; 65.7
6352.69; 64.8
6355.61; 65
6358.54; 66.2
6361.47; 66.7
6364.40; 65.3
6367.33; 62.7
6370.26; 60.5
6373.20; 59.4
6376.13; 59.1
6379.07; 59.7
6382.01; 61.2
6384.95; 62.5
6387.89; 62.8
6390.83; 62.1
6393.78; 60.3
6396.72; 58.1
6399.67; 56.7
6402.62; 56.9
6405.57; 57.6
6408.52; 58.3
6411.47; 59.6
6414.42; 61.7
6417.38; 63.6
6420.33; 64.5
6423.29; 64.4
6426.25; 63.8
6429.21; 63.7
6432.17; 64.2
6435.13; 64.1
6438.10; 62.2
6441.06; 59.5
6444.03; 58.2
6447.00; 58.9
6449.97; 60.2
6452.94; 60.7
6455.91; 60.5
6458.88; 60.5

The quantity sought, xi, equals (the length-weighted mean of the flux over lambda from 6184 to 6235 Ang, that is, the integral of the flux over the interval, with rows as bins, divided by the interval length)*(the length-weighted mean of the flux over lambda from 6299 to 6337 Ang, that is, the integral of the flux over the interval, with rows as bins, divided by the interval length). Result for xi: 3296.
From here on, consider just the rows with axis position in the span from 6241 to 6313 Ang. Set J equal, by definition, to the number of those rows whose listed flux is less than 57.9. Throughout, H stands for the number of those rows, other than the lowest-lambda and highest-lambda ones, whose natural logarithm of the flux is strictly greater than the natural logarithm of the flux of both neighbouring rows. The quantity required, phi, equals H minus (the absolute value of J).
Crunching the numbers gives -12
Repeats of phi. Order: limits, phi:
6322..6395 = 0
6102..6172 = -22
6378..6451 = 0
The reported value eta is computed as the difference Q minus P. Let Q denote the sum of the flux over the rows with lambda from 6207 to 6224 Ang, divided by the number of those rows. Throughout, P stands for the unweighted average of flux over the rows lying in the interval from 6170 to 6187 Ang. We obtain 5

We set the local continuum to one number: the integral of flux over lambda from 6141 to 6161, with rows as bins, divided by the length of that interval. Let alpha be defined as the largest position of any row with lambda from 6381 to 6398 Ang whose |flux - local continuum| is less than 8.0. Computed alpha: 6396.72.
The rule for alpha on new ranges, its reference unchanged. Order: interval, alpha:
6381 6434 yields 6408.52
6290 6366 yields 6326.41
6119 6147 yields 6145.50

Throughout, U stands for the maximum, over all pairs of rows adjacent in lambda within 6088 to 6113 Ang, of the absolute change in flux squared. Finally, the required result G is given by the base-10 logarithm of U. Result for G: 2.6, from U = 396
